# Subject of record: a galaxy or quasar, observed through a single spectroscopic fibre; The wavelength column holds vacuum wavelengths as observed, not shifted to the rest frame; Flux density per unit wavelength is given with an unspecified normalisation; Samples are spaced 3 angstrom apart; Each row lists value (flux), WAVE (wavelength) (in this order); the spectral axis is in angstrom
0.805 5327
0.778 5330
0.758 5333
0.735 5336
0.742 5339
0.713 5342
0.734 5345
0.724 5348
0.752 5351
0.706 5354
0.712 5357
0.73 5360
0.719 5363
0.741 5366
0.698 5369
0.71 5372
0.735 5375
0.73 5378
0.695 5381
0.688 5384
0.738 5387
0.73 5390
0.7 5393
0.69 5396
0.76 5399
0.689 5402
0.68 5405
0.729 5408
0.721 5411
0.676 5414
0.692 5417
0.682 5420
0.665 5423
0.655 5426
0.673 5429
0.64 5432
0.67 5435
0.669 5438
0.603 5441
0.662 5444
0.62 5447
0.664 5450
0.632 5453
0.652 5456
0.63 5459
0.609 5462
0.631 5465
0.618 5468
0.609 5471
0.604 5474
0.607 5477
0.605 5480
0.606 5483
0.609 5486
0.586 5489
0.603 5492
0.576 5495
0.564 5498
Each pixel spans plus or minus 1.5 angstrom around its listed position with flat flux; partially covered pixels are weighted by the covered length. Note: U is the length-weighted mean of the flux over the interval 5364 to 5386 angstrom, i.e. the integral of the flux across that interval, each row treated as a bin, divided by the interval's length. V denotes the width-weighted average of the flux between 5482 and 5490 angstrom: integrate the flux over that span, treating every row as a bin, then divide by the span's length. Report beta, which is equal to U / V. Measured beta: 1.19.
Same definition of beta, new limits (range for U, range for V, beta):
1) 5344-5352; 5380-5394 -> 1.03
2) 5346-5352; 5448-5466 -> 1.16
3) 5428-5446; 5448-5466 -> 1.02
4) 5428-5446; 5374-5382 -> 0.90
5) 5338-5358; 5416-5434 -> 1.09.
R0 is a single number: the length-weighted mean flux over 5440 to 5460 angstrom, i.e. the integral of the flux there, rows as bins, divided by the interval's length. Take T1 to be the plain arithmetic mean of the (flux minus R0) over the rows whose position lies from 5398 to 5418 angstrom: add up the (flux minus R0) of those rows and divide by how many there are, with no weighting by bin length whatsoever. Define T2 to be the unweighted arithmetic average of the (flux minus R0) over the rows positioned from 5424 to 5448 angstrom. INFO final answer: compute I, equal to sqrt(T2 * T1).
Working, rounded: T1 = 0.07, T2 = 0.010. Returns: 0.027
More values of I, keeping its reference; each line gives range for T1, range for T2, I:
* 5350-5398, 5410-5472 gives 0.031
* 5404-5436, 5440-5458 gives 0.003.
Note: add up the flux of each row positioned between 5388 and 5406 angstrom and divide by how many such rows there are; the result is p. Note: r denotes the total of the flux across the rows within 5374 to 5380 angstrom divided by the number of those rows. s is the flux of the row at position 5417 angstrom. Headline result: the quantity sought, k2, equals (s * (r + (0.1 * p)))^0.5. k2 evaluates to 0.746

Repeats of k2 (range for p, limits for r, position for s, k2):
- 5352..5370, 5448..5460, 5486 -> 0.660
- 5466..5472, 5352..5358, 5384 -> 0.728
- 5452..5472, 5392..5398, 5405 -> 0.718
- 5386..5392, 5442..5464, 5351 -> 0.732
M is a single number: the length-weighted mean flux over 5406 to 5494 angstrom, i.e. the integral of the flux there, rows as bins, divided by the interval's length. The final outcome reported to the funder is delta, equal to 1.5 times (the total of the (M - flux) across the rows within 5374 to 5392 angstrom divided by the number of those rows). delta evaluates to -0.12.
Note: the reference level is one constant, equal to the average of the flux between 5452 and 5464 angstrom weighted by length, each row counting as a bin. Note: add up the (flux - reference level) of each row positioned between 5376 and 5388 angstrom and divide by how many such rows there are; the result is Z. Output 0.082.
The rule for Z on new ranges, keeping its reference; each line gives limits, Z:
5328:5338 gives 0.126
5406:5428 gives 0.058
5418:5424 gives 0.043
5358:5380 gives 0.093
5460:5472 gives -0.014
